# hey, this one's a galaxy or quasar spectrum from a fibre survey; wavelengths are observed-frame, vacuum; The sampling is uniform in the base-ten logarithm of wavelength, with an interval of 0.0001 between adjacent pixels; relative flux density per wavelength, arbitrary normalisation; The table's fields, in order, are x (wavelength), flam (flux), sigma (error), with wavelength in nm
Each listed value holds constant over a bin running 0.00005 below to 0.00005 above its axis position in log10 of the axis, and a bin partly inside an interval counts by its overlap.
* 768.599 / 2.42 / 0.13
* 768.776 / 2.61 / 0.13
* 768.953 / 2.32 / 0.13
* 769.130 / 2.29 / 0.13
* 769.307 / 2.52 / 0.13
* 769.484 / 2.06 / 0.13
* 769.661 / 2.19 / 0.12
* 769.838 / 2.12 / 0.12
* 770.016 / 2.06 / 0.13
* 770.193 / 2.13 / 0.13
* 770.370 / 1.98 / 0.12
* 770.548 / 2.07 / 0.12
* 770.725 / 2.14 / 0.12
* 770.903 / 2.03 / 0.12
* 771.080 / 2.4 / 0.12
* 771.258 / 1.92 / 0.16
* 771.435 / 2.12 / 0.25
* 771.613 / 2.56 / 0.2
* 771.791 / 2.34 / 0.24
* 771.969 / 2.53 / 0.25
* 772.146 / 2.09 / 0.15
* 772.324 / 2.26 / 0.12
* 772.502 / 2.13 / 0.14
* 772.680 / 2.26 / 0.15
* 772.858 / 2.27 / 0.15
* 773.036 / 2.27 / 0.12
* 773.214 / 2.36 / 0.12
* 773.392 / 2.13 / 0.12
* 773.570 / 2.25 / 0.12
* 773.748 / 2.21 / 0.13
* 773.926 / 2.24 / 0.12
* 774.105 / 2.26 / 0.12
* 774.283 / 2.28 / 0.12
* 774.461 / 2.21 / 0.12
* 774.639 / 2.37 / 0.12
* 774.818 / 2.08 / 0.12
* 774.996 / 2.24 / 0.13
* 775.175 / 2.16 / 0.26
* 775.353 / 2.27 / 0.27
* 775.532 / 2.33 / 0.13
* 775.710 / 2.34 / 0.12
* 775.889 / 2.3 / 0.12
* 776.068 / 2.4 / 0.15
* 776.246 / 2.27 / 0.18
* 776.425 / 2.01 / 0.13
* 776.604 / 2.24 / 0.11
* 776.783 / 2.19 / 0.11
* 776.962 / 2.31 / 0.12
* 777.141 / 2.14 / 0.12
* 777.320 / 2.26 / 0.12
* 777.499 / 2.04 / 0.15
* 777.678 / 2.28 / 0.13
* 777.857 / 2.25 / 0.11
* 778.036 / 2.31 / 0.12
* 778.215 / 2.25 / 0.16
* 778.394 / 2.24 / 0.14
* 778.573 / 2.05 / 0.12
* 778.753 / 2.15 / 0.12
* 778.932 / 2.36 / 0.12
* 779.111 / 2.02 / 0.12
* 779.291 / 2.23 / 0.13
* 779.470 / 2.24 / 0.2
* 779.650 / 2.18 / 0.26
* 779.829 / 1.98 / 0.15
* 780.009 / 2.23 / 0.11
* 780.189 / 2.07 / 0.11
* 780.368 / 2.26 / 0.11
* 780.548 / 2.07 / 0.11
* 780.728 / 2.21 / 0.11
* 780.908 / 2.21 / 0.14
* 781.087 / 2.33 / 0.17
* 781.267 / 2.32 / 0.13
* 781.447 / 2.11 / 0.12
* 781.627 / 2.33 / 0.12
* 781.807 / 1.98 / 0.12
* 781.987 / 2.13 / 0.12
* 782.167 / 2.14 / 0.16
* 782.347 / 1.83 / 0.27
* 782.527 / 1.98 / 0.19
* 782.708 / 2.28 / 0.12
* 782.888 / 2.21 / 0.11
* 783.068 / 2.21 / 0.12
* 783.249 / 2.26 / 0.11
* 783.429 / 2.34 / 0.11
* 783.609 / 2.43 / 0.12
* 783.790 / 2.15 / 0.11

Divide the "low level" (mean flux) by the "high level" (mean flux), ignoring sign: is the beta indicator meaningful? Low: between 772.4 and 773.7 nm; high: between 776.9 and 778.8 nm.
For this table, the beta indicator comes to 1.01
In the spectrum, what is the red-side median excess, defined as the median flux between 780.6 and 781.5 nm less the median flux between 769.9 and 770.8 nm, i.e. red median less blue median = 0.14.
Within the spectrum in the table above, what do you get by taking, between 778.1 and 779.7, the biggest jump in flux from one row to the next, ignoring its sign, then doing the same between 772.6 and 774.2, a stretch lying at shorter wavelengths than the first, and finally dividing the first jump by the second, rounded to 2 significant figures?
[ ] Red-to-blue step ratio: 1.5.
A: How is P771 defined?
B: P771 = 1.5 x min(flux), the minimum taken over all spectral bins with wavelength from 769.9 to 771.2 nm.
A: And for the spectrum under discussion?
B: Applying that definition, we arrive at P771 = 2.97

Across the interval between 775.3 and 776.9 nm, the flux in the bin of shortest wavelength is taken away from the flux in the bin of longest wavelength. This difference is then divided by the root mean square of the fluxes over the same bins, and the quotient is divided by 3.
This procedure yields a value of -0.01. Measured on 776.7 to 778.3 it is 0.01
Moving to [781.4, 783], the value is 0.02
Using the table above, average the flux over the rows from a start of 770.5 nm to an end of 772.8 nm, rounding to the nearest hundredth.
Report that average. 2.22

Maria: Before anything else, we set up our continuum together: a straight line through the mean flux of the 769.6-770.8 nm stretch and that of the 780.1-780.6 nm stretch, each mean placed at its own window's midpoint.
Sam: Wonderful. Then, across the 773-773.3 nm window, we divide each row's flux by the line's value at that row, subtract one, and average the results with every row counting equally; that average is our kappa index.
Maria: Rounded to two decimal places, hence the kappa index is 0.10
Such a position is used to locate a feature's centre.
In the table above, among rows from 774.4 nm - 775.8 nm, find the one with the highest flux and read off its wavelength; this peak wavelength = 774.639 nm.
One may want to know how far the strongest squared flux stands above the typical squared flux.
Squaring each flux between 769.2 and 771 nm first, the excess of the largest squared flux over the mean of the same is 1.8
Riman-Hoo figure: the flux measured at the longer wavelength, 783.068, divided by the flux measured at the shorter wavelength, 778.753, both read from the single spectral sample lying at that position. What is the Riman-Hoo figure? 1.03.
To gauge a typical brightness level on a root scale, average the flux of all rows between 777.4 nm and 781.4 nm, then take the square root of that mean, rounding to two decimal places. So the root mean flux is 1.48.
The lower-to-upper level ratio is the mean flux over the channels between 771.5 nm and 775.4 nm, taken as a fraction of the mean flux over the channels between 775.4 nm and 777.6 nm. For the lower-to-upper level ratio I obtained 1.01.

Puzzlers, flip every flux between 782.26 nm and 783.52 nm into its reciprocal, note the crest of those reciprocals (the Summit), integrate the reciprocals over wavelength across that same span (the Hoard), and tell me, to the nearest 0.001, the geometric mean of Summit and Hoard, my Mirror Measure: 0.567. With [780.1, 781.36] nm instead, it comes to 0.525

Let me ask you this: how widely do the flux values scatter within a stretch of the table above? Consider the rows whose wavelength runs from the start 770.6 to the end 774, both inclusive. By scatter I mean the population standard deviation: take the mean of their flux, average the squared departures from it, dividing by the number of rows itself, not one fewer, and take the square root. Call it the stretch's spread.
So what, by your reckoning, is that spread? 0.155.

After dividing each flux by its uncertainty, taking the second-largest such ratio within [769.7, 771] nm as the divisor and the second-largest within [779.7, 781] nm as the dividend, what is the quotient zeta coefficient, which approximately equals 1.15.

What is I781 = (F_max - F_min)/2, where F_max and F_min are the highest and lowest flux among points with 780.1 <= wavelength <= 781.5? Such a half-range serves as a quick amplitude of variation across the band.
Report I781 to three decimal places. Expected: 0.130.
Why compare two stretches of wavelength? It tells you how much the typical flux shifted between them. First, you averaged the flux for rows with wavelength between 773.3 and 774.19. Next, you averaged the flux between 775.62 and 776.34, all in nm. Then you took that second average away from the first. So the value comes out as -0.109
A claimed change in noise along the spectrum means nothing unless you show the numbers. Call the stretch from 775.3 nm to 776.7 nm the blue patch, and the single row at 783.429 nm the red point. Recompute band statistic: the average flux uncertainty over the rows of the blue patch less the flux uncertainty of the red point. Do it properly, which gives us 0.04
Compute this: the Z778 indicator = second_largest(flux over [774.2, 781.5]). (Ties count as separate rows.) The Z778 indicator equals 2.37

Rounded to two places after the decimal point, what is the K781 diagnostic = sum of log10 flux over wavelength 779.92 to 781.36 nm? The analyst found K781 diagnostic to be 2.76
